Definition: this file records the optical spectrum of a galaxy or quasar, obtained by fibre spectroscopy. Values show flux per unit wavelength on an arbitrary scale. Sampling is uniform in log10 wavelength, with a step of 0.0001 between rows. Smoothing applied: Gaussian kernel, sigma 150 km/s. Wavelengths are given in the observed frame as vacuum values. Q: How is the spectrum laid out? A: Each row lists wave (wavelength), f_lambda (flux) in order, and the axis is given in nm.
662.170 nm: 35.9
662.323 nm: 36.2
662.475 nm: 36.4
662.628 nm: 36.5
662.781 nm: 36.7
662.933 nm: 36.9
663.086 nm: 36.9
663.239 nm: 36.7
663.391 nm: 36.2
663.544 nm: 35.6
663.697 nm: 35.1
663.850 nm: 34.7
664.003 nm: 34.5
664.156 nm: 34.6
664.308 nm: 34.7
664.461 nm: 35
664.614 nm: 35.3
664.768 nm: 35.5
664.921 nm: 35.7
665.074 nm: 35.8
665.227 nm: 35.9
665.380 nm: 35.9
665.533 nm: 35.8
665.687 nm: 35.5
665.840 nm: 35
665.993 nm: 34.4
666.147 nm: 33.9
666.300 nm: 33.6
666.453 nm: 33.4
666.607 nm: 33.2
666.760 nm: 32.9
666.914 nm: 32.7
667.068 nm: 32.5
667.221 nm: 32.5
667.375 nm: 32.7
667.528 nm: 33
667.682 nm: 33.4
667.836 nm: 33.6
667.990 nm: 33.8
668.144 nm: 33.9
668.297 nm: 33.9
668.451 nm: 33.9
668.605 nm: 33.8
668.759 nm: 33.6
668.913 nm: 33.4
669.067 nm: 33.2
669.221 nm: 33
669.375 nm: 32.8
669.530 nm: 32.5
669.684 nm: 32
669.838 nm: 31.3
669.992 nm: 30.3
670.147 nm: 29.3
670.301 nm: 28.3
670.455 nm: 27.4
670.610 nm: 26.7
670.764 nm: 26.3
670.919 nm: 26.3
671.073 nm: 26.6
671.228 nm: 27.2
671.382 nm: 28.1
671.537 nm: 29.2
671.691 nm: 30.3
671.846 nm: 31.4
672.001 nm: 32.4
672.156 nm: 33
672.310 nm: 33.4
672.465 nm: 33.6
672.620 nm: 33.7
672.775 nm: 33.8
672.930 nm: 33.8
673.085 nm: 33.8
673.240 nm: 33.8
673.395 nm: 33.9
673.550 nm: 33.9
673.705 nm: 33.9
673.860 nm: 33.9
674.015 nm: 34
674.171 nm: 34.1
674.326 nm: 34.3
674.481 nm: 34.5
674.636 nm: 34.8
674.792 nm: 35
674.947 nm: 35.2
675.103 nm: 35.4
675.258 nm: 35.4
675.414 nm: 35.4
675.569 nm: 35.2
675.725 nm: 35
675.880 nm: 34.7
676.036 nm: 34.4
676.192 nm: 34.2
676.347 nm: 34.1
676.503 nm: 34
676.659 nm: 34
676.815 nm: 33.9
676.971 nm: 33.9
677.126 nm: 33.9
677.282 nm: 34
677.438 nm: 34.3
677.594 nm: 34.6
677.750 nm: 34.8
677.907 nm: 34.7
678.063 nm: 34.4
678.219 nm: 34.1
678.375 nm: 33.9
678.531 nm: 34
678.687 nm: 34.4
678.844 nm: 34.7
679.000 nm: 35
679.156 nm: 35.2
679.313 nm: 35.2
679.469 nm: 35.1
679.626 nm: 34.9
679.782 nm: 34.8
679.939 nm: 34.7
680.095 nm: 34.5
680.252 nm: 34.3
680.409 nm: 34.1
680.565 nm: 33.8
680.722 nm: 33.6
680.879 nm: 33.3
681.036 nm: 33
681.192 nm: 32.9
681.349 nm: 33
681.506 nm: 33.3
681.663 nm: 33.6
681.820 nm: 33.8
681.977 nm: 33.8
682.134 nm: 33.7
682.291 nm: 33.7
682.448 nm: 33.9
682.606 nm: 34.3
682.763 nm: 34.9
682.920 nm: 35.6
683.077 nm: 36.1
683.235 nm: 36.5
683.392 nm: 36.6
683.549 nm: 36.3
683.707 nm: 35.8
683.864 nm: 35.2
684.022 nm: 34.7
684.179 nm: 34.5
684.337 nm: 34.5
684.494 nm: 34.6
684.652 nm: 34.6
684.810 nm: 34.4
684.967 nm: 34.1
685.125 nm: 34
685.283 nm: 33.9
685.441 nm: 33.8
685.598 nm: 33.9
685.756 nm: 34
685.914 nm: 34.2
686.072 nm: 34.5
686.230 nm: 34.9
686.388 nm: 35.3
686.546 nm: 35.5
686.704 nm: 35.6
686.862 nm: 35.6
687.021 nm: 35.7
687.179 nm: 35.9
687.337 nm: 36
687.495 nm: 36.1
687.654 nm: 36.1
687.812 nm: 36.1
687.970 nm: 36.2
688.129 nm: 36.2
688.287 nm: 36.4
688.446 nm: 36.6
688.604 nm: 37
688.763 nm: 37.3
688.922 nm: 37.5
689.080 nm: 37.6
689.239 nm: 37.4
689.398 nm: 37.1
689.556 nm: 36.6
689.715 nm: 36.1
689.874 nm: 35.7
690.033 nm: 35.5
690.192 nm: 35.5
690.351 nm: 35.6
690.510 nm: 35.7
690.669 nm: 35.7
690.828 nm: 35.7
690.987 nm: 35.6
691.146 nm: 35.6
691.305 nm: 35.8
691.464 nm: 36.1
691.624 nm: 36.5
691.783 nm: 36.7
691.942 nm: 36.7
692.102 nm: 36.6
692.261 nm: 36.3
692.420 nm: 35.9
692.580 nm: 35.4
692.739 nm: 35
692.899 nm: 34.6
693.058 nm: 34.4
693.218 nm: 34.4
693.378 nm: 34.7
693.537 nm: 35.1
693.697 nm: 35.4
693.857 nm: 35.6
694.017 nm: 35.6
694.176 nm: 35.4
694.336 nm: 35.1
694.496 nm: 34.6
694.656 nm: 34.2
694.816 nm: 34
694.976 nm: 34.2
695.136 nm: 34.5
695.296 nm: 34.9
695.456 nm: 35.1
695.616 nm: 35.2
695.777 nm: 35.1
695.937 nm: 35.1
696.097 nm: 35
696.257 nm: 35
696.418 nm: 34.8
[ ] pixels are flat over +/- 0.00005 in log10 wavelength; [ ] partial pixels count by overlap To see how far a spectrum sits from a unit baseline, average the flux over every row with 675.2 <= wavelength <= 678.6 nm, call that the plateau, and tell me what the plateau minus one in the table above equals 33.4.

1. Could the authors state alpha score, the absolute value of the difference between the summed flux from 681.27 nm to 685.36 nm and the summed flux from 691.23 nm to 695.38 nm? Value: 18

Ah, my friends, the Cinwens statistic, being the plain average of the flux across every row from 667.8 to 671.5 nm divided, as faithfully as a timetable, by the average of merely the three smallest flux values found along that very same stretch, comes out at 1.17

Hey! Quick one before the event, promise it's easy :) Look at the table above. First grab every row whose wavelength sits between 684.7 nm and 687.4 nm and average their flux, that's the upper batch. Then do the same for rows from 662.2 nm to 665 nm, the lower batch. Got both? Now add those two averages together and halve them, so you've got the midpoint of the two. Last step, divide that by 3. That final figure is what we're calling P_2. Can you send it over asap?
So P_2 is 11.8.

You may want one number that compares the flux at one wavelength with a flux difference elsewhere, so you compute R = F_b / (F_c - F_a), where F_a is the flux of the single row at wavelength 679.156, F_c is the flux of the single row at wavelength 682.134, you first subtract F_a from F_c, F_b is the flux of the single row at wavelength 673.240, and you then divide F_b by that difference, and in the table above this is -23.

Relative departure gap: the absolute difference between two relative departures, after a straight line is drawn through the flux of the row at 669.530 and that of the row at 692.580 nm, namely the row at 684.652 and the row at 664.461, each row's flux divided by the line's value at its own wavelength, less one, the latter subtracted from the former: 0.093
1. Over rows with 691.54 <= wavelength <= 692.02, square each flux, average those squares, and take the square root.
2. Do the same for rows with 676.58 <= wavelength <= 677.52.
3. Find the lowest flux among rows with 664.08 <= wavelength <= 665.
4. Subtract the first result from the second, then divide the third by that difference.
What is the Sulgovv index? -13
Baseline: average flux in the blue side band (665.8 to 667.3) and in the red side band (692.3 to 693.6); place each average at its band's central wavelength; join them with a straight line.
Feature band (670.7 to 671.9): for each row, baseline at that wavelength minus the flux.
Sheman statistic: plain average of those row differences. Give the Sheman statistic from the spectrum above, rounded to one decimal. 5.5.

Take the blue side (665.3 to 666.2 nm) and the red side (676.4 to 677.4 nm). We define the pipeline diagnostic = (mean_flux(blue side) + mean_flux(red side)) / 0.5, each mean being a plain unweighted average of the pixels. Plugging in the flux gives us 138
